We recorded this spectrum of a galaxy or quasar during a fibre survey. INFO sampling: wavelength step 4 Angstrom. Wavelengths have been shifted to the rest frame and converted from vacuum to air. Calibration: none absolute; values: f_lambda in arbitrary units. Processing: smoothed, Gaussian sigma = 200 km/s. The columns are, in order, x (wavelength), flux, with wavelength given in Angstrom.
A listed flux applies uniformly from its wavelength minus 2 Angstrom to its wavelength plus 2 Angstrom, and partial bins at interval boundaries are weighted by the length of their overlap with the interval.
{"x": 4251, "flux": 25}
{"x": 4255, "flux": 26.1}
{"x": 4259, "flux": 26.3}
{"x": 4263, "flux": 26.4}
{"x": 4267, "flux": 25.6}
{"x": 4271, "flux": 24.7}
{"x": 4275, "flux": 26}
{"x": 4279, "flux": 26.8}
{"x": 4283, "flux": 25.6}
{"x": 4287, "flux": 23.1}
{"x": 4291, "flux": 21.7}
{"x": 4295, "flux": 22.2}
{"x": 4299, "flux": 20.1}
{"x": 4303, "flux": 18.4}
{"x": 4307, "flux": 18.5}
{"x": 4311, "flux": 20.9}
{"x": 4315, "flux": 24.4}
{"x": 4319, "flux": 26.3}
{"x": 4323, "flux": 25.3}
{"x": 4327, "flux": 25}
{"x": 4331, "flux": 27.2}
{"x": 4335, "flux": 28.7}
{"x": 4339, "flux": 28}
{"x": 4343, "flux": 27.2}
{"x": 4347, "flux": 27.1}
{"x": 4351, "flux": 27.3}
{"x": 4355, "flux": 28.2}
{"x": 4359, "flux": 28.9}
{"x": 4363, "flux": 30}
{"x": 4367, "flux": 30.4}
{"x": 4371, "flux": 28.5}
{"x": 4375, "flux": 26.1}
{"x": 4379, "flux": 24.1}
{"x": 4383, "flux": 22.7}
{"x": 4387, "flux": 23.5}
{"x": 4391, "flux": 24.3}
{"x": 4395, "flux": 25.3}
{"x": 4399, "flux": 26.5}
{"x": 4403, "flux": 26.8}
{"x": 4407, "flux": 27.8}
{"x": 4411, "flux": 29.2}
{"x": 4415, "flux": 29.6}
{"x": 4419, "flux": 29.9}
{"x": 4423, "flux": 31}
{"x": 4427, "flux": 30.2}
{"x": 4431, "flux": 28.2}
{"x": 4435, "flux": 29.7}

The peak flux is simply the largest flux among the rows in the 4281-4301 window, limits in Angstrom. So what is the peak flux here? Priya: 25.6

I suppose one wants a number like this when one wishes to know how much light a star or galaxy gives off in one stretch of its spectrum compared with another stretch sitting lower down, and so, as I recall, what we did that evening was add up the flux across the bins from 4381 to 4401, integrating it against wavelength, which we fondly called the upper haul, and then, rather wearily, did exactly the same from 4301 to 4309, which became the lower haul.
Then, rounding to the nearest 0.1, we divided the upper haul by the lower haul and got 3.3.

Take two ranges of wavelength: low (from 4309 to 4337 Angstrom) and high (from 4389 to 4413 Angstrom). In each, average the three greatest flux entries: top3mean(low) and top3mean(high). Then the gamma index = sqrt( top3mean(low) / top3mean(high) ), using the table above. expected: 0.990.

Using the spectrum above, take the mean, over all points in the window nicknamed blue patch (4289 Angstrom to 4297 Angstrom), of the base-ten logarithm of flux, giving 1.34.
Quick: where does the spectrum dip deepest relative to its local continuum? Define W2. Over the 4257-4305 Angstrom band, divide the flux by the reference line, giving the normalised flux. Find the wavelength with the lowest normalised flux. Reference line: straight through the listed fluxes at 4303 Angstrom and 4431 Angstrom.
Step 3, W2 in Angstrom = 4303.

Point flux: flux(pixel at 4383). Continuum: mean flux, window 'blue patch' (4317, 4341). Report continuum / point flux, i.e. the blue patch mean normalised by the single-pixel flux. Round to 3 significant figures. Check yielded 1.18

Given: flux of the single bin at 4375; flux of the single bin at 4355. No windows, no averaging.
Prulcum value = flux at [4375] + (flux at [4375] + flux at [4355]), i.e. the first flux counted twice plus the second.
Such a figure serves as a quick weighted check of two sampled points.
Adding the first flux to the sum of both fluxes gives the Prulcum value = 80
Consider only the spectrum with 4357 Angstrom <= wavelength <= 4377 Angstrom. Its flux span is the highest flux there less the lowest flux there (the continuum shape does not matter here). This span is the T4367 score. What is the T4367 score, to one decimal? 4.3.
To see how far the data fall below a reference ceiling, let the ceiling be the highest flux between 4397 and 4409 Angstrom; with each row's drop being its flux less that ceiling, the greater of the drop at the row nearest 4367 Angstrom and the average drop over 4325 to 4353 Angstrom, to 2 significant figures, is 2.6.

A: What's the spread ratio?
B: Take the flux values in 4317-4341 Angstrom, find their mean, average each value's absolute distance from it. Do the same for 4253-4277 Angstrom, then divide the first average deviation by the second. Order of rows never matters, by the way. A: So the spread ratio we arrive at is 2.6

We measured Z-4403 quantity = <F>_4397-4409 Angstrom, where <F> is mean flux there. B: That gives 27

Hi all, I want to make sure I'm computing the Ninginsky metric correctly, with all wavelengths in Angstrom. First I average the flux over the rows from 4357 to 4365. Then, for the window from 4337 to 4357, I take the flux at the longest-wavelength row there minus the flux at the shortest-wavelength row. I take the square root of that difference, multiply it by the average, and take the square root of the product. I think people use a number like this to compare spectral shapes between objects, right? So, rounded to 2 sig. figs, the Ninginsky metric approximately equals 3.6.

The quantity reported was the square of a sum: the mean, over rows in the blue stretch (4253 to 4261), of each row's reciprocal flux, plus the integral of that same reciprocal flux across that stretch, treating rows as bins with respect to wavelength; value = 0.12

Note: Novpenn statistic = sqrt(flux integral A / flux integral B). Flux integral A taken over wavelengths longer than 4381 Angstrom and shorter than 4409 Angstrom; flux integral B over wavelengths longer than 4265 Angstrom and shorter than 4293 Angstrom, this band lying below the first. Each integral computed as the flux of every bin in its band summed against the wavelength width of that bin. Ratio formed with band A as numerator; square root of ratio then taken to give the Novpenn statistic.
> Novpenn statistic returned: 1.01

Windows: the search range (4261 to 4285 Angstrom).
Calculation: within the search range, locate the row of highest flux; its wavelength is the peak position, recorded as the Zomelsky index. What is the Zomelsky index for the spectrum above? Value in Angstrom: 4279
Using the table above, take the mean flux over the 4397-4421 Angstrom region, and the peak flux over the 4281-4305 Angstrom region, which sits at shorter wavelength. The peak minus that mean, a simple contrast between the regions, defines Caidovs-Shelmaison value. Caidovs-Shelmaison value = -3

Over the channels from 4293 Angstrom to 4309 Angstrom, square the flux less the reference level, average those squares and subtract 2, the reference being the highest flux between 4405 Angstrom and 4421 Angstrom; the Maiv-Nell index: 102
